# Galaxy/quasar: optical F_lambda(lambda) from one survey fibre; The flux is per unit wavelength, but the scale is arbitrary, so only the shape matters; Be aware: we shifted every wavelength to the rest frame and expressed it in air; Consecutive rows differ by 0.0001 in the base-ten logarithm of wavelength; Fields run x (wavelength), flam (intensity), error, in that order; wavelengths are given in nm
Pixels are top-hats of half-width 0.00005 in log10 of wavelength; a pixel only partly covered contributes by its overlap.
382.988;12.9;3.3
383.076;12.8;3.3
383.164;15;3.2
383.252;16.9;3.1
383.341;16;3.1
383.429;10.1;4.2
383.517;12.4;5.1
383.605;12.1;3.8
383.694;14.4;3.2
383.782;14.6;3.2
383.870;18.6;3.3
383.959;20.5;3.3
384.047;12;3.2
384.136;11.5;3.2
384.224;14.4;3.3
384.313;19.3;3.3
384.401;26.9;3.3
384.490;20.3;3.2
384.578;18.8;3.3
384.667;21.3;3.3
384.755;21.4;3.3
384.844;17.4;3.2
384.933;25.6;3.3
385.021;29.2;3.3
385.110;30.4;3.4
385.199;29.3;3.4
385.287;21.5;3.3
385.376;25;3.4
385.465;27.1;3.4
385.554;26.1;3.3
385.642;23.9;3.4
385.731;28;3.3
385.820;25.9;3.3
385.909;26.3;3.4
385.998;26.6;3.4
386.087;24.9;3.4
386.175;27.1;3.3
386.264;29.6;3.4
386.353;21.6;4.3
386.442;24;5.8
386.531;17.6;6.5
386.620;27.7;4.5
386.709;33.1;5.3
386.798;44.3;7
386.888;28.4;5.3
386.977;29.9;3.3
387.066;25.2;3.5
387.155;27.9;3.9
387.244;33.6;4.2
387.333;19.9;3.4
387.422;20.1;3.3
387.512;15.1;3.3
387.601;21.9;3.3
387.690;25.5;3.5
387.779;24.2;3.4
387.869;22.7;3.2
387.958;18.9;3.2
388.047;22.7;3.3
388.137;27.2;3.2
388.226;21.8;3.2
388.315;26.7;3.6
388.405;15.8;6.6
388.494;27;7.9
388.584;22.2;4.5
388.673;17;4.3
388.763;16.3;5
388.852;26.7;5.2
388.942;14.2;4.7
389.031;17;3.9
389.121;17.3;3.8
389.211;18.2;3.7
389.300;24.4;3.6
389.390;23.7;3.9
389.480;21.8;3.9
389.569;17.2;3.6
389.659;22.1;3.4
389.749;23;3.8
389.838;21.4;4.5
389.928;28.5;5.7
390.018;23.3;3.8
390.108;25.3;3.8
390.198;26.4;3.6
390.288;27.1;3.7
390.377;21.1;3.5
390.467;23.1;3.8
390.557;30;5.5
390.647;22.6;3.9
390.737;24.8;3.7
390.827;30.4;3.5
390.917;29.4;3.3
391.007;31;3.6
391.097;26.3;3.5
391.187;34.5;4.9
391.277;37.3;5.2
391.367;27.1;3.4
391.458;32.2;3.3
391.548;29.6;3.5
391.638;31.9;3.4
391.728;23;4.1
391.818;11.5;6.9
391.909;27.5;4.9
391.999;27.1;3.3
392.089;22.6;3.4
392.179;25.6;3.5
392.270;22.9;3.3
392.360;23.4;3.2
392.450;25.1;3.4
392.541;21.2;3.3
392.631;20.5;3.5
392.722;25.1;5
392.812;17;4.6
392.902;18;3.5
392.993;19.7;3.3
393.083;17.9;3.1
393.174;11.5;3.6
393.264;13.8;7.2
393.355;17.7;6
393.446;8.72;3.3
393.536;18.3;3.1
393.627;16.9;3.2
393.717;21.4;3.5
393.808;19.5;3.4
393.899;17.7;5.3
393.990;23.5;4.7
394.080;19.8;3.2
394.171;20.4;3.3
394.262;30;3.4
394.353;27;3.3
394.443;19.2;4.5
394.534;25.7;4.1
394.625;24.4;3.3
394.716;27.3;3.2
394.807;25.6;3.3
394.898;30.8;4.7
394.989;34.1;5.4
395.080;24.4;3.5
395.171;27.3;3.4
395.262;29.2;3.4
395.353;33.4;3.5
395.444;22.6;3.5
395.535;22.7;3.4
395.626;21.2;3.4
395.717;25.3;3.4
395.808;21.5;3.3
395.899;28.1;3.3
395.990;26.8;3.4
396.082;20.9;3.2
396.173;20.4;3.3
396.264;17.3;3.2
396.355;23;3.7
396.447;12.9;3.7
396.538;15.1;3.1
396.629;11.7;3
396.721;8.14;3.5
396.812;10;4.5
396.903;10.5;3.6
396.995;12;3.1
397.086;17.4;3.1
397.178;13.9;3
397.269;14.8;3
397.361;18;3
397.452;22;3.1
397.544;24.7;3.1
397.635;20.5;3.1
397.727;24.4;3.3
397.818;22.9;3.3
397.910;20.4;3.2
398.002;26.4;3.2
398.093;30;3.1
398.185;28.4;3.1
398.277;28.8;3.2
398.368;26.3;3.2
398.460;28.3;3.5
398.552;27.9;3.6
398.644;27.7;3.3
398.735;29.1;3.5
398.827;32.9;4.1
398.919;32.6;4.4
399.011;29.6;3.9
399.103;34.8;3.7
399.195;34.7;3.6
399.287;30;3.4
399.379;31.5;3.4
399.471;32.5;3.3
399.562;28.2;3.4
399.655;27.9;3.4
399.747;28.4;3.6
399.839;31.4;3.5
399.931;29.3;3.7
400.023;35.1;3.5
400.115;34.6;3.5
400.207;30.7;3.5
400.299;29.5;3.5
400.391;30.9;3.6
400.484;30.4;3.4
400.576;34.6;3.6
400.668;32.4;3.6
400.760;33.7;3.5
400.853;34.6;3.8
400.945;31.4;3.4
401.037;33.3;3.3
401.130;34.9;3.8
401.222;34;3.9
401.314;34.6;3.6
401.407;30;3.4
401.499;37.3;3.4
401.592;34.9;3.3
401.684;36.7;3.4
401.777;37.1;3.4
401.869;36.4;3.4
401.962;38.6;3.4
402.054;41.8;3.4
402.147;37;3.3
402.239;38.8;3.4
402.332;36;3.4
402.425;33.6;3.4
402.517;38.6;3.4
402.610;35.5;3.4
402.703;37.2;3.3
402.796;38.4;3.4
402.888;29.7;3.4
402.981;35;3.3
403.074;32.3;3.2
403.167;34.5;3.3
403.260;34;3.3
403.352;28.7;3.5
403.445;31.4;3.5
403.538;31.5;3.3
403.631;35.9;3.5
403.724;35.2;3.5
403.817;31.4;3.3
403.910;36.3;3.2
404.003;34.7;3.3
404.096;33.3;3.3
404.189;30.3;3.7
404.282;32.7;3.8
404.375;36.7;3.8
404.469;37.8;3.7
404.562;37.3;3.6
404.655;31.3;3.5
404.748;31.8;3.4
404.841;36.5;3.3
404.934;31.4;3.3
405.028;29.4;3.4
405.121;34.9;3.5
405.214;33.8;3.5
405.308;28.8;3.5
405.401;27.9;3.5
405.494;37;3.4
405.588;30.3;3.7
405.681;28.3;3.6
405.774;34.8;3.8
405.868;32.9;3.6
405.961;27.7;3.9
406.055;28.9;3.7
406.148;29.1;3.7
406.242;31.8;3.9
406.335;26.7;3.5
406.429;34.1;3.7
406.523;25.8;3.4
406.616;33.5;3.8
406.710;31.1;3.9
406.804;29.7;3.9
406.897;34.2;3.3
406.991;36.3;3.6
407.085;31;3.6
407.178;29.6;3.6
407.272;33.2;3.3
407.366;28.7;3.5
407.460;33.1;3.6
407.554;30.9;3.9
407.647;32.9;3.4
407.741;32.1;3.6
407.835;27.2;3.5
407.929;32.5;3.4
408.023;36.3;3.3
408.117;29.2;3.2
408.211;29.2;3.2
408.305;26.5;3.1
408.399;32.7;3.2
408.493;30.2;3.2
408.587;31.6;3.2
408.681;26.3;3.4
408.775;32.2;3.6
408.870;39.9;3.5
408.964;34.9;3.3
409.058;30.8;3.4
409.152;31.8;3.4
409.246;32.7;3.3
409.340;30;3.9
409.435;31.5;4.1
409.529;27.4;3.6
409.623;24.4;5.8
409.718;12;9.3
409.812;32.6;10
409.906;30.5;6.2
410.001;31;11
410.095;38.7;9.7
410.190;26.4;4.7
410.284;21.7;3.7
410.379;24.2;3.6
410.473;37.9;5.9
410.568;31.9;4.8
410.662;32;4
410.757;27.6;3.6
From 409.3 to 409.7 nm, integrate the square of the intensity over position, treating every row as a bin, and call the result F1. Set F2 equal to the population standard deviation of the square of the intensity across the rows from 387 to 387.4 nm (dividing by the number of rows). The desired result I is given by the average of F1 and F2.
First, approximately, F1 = 303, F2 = 266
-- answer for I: 284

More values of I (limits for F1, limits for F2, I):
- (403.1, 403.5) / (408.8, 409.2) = 333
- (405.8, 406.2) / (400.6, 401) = 220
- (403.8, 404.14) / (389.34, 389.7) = 248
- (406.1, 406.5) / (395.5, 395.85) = 221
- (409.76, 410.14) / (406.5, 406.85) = 291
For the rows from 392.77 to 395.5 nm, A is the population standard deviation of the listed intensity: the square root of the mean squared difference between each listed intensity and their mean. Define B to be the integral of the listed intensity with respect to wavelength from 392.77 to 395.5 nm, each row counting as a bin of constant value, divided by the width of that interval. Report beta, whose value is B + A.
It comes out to 28.2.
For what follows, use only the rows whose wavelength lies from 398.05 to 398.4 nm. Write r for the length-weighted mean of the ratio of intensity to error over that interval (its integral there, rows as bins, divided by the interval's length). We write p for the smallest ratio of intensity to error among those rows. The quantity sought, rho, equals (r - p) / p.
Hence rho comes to 0.10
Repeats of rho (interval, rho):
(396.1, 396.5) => 0.55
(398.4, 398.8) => 0.05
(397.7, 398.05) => 0.14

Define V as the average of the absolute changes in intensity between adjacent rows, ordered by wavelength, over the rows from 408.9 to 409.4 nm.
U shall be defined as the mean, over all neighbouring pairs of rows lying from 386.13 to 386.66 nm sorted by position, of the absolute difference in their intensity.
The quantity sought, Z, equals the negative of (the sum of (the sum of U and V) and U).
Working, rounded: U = 5.9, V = 2.2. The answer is -13.9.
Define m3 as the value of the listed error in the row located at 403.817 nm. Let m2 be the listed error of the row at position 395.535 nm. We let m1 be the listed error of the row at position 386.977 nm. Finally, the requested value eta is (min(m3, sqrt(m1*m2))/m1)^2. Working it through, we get 1.00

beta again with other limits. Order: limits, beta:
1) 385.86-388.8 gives 30.5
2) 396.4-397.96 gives 21.6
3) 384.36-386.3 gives 28.6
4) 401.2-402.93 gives 39.0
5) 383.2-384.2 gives 17.6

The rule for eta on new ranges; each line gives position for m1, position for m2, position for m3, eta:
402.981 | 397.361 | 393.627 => 0.91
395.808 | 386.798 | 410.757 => 1.19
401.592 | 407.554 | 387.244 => 1.18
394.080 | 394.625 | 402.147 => 1.03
